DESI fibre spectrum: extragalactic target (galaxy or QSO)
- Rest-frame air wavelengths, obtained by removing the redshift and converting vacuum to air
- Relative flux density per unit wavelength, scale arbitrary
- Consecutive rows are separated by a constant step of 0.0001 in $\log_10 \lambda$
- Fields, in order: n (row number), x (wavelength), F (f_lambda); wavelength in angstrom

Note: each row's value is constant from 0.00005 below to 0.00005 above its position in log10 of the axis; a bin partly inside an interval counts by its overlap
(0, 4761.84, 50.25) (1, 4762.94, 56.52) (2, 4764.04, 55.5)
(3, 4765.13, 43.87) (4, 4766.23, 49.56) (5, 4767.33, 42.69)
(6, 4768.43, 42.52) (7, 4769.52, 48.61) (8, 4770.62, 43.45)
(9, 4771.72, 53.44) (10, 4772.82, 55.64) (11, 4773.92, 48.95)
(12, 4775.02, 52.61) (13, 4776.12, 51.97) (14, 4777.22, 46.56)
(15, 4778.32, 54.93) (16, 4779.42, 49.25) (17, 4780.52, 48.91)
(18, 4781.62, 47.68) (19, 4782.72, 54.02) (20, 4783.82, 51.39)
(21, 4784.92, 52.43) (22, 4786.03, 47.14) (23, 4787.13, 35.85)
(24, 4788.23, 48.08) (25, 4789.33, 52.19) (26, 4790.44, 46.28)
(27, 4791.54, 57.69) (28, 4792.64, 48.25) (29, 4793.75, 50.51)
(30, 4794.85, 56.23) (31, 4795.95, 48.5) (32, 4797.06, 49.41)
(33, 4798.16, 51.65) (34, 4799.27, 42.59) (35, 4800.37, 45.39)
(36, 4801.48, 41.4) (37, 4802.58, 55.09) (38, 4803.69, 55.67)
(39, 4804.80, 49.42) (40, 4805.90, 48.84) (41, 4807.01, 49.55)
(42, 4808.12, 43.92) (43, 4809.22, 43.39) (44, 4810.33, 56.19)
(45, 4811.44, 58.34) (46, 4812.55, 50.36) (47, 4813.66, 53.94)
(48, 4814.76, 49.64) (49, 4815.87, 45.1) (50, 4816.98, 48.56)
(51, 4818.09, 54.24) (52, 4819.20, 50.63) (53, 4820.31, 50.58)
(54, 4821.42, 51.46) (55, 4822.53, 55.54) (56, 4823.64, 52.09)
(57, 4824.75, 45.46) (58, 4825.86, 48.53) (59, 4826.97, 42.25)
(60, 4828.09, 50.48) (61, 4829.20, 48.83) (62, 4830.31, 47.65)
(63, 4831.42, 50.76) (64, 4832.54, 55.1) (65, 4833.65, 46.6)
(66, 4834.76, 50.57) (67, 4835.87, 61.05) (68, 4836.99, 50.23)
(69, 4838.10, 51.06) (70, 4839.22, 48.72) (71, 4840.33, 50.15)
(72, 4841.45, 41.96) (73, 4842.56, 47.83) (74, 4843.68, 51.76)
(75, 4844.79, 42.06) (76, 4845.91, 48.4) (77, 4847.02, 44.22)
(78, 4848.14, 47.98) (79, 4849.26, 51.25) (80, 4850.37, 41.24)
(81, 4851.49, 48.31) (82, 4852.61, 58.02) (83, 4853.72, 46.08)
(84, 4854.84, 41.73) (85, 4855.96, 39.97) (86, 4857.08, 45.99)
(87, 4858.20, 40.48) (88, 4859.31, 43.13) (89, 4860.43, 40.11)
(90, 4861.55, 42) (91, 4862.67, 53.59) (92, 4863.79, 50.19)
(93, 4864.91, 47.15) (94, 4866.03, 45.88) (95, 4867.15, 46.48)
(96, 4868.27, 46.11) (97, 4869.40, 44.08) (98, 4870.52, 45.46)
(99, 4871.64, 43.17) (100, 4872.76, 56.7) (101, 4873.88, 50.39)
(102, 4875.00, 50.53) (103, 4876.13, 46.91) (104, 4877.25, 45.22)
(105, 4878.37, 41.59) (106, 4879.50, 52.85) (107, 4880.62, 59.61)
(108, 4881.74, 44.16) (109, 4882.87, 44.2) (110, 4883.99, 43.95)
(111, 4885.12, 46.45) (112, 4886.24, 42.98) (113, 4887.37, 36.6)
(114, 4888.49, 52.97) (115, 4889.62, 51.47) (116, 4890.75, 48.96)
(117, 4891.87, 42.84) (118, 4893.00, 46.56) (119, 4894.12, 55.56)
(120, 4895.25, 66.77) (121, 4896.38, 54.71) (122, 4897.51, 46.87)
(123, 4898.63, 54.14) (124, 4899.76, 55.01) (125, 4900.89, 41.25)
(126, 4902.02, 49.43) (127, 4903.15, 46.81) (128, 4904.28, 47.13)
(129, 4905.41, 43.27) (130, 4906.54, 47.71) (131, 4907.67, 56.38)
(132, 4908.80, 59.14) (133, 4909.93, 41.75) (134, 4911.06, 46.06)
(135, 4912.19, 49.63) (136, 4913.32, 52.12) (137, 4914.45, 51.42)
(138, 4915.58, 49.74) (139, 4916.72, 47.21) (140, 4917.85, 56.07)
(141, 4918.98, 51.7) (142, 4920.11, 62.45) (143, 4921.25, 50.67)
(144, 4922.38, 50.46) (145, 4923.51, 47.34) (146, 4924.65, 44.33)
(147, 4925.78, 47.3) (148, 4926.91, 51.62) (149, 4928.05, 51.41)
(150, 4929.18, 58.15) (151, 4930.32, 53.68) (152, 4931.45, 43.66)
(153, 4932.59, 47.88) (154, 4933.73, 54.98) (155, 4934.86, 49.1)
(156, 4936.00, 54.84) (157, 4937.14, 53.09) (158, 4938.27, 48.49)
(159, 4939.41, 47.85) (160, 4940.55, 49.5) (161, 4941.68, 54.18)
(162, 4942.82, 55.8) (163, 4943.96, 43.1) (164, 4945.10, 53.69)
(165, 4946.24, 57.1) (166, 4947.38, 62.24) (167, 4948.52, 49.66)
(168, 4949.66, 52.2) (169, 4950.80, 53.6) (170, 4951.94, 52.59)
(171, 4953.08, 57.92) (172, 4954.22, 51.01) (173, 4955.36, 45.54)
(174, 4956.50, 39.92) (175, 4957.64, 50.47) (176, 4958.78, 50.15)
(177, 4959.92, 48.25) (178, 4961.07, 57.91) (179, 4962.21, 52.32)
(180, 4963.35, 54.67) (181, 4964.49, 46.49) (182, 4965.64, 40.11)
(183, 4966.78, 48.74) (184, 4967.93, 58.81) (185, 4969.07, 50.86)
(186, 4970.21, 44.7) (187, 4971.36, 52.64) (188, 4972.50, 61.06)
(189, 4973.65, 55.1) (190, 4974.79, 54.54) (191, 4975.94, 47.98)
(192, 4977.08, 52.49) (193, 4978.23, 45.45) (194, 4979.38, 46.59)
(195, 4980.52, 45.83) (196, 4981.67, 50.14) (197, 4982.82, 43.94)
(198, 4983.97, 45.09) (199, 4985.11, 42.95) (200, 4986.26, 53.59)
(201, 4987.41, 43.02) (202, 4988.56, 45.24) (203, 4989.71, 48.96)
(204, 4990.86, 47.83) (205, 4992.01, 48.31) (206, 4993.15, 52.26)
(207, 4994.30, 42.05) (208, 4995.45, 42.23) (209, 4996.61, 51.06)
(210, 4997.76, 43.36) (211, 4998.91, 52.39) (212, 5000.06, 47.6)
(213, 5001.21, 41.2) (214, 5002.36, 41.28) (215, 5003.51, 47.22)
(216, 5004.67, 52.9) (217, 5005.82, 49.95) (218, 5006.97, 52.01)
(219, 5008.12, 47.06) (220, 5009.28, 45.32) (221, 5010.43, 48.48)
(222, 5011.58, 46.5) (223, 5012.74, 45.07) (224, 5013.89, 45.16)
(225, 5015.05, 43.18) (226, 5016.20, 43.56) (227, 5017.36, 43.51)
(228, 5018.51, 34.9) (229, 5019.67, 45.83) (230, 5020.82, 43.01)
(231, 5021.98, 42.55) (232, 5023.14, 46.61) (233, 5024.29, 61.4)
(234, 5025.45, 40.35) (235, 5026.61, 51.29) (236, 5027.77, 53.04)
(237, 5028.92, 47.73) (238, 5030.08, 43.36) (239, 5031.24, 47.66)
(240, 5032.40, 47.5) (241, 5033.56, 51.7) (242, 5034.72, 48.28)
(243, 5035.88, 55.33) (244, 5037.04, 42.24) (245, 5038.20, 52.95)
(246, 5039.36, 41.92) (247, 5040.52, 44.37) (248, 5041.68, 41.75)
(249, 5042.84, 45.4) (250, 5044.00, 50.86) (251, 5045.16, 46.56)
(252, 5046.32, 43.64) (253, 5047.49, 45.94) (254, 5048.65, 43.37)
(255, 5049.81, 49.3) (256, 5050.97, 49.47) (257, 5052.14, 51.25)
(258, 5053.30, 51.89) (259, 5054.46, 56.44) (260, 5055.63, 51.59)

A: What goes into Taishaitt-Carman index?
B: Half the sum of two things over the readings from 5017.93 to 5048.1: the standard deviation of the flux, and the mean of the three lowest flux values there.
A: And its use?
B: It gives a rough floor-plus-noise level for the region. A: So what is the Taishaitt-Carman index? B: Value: 22.2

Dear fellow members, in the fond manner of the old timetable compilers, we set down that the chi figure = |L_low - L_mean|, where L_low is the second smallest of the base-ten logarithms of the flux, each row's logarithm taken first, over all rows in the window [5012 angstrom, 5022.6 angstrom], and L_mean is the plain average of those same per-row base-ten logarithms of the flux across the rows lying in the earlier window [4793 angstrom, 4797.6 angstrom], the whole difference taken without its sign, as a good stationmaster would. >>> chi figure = 0.08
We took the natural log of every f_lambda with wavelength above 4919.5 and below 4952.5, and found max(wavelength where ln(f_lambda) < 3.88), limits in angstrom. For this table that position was 4943.96 angstrom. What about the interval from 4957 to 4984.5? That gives 4983.97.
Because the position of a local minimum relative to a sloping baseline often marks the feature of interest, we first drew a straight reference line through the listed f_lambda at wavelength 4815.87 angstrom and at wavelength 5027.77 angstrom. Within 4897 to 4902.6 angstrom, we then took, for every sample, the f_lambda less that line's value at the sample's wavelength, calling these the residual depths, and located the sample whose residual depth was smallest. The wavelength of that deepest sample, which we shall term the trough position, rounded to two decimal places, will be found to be 4900.89 angstrom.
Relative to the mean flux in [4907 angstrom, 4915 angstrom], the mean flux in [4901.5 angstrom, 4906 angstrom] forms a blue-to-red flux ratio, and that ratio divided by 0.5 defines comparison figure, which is 1.83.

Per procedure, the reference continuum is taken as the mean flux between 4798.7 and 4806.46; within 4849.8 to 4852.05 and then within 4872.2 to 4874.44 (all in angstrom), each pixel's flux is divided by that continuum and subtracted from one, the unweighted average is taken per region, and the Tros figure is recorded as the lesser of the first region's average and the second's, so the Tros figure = -0.108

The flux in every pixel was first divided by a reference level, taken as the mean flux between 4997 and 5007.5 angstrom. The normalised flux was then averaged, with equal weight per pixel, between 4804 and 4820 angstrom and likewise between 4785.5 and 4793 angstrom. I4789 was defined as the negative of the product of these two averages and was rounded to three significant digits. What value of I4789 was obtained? -1.06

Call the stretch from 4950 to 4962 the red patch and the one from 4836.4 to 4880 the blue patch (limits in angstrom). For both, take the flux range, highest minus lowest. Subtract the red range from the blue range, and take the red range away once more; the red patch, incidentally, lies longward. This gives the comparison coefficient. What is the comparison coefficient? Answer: -18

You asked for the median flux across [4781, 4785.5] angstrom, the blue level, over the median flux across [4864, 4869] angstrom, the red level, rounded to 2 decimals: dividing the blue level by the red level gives 1.12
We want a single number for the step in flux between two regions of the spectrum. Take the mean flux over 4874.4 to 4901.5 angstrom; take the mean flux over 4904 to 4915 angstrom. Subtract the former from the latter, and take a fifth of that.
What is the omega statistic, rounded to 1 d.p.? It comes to 0.1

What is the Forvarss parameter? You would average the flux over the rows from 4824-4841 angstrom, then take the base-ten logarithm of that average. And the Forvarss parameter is 1.70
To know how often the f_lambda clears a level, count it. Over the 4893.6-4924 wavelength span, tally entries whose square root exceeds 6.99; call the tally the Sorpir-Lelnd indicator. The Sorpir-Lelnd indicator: 17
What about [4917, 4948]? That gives 19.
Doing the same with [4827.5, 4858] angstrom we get 11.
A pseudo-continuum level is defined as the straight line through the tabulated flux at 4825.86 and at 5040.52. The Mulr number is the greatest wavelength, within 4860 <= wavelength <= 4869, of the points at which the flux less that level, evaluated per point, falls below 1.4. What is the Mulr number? 4868.27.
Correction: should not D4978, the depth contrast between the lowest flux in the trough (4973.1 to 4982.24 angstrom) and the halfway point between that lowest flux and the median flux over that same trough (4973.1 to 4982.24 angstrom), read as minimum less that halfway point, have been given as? -2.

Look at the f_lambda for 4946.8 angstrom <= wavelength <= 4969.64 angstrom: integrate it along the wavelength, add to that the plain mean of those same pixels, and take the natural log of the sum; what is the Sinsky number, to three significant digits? 7.11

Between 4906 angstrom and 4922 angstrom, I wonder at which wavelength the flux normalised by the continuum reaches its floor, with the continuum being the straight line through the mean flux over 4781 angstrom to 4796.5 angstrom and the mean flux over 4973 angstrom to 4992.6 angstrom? 4909.93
